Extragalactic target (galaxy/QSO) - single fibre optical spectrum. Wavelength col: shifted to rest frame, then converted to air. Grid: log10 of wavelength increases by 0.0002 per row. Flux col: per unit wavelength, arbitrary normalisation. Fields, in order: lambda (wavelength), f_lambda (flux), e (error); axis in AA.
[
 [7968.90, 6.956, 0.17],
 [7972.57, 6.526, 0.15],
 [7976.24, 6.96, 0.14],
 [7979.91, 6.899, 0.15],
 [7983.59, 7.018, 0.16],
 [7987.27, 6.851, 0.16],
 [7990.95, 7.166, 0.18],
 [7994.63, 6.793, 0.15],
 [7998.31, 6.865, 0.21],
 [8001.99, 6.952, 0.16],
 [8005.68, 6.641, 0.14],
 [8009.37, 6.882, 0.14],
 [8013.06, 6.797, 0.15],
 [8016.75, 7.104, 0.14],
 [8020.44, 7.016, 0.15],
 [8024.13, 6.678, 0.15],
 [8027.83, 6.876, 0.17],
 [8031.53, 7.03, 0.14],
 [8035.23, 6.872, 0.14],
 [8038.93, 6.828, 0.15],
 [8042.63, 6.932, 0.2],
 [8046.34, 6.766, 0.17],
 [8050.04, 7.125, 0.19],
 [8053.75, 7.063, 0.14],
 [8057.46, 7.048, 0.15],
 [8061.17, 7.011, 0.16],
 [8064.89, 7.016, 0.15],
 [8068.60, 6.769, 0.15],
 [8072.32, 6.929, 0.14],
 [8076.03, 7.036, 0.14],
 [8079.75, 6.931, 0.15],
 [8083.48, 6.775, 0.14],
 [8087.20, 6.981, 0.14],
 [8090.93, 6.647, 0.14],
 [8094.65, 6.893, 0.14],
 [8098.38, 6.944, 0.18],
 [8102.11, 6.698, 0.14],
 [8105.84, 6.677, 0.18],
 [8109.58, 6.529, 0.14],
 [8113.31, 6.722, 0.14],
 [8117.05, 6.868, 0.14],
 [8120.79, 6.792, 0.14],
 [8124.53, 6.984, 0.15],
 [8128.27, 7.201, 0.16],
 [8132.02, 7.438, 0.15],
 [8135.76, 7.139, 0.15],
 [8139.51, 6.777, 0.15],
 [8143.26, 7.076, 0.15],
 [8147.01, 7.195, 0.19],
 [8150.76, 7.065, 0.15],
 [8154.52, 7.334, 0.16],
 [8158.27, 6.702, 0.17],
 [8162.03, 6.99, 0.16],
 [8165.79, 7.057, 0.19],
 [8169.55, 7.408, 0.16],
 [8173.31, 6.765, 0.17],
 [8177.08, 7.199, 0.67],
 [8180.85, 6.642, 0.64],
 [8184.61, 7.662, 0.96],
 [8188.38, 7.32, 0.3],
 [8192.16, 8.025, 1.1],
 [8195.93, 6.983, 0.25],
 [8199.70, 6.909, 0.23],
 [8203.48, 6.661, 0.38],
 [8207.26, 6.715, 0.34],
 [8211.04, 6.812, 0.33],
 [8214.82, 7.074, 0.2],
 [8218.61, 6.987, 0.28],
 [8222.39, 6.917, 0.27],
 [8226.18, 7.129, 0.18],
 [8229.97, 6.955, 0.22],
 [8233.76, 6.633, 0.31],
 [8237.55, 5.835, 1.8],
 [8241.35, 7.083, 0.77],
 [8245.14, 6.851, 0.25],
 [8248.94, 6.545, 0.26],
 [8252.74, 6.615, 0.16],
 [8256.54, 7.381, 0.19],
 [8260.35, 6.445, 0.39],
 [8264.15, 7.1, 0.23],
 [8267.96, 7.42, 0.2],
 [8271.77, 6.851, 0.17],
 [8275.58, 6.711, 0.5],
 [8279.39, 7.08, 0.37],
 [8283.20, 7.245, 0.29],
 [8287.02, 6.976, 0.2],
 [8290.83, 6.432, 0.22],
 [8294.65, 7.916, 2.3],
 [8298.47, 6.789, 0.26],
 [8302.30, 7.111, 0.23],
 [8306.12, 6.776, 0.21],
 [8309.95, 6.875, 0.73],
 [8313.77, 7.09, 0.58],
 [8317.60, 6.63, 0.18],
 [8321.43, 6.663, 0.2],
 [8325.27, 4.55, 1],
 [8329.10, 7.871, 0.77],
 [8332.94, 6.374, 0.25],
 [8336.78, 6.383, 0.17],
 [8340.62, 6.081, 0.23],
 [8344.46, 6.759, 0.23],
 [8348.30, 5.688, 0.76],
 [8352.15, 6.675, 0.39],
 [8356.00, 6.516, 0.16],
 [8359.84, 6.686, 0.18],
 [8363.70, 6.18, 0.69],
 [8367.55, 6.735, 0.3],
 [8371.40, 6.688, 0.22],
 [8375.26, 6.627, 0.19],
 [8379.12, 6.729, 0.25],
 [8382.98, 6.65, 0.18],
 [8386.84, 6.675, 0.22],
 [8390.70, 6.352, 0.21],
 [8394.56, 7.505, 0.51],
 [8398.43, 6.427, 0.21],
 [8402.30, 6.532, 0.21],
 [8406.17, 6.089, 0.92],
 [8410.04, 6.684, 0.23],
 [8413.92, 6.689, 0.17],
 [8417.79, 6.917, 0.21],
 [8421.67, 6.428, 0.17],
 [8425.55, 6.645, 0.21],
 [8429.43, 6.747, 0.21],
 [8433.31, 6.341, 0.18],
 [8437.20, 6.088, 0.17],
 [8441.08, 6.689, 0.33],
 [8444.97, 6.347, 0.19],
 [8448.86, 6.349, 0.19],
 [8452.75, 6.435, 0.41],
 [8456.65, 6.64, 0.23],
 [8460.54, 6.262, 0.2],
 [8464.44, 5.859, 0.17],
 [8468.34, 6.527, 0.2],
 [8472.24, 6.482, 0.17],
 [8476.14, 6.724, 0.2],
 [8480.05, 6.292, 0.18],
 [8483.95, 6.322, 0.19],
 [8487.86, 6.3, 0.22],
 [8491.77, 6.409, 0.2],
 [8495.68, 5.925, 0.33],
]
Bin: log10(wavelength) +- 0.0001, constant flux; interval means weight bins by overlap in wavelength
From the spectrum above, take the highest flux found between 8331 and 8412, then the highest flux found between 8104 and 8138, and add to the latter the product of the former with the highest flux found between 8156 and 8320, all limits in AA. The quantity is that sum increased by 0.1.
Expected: 68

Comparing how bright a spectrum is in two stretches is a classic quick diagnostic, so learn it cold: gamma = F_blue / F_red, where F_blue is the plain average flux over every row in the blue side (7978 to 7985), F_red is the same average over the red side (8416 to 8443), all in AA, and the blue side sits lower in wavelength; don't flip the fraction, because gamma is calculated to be 1.06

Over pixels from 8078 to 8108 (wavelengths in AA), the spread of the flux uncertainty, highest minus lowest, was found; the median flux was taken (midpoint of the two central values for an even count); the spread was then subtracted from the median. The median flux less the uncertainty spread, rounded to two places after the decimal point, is 6.79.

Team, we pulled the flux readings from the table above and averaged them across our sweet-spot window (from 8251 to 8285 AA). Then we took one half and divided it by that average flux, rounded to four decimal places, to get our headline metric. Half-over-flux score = 0.0716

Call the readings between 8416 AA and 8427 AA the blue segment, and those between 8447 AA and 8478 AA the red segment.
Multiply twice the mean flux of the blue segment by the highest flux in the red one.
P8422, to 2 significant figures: 90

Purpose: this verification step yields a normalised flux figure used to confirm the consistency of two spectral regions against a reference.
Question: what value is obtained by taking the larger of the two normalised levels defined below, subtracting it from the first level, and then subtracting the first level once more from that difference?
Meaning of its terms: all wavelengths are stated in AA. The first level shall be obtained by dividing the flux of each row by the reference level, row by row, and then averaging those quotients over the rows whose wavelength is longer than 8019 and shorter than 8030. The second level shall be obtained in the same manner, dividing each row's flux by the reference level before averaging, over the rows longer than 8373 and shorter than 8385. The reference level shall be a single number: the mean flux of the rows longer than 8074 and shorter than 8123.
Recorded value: -1.01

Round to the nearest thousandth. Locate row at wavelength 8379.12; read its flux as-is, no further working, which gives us 6.729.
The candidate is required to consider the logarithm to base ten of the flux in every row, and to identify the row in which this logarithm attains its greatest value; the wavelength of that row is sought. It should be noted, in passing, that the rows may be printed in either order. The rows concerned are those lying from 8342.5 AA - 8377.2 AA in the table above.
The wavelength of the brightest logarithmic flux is 8344.46 AA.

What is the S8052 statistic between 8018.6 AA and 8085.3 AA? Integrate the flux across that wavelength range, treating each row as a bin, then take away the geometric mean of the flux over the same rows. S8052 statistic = 455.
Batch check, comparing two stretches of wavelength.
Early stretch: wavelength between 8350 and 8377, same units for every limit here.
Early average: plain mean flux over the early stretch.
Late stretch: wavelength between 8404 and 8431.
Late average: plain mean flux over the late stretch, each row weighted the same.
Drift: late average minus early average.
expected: 0.0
